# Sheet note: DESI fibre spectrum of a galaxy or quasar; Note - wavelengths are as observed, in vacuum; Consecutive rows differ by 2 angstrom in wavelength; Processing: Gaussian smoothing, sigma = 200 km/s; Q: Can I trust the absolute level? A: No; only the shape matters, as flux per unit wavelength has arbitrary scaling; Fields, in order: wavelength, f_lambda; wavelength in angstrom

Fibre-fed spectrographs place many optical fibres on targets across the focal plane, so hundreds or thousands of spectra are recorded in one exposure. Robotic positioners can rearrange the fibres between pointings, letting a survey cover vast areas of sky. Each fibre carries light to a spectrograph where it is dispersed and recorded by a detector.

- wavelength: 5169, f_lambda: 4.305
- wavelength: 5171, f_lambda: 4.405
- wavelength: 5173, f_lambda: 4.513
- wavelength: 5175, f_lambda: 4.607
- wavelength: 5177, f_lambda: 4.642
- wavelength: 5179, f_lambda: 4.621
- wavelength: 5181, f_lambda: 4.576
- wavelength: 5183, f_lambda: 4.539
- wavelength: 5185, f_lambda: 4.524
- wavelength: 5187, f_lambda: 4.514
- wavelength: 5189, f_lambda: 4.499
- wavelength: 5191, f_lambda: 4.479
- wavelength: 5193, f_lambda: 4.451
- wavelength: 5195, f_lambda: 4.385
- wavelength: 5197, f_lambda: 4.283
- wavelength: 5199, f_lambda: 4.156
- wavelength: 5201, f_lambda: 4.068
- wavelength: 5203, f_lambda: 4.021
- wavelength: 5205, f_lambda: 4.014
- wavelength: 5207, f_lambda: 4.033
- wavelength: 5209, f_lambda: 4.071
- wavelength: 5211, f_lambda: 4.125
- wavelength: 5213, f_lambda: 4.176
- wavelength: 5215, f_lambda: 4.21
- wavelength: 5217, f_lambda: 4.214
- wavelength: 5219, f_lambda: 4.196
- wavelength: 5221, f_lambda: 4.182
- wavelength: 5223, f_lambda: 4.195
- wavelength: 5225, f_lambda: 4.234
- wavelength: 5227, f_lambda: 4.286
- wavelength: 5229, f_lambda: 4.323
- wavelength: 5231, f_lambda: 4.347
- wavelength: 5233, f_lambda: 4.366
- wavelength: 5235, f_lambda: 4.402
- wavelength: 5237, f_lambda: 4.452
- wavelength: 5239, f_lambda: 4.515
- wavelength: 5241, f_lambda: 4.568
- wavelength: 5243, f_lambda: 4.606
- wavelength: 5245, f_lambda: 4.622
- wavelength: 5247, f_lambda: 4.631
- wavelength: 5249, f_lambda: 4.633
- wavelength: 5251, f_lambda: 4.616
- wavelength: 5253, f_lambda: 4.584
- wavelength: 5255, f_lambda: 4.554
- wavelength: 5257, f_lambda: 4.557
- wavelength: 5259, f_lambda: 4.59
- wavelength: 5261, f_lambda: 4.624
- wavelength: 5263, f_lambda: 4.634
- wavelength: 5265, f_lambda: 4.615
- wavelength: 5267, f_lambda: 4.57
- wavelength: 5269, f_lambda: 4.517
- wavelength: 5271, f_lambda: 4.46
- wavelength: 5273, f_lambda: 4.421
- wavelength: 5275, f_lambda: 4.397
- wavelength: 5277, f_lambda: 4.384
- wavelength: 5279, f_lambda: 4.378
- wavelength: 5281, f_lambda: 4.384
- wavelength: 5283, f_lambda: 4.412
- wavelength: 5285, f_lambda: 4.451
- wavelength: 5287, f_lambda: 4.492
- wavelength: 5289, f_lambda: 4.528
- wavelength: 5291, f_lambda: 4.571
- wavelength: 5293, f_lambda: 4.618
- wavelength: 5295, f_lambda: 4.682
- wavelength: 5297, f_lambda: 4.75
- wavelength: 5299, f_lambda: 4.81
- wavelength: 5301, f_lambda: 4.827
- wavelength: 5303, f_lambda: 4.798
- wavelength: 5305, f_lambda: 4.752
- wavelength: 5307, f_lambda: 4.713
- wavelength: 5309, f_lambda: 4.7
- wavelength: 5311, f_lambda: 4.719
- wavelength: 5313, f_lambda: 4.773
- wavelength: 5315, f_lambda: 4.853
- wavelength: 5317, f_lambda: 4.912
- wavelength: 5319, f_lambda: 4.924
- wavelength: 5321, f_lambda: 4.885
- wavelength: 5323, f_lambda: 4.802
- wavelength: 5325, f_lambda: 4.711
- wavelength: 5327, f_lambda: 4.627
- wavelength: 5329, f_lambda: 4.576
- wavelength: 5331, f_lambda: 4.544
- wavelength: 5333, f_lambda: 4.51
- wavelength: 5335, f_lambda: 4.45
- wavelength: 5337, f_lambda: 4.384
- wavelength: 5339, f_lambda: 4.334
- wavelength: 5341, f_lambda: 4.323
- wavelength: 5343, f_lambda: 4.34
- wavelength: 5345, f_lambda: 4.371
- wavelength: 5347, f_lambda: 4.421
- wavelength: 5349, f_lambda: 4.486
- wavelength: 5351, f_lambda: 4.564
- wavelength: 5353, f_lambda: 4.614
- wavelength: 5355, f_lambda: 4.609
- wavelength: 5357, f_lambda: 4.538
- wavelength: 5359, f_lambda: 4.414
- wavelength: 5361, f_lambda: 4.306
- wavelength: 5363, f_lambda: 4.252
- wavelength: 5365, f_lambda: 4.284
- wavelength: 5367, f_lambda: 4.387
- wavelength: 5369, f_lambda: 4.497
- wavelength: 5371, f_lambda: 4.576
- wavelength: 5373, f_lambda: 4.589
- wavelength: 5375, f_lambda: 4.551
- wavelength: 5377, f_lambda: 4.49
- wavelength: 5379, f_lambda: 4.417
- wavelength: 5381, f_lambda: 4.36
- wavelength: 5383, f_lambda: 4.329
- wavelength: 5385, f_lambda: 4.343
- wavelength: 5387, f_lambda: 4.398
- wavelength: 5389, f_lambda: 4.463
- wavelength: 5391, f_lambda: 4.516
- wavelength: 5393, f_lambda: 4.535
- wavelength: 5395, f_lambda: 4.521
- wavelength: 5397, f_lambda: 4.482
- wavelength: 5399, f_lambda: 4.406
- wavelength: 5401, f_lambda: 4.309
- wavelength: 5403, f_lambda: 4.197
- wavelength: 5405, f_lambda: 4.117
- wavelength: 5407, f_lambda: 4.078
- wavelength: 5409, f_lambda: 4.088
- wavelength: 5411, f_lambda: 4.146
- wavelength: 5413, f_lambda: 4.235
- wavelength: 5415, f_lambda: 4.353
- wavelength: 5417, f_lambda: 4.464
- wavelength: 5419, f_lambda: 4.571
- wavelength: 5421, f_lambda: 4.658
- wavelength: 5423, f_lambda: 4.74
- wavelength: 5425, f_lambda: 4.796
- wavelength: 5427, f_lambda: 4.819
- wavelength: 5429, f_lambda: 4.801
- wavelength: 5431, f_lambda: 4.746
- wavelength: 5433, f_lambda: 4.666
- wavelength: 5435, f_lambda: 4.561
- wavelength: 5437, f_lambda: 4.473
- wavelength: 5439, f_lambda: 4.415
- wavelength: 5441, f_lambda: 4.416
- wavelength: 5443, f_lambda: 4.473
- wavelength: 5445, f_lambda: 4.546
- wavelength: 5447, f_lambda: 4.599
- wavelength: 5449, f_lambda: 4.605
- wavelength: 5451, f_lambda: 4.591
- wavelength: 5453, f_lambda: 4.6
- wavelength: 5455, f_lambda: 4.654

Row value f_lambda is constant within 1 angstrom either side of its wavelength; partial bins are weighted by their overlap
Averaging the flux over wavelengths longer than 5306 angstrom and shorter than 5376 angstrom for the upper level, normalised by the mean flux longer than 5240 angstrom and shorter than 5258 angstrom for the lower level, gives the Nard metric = 0.99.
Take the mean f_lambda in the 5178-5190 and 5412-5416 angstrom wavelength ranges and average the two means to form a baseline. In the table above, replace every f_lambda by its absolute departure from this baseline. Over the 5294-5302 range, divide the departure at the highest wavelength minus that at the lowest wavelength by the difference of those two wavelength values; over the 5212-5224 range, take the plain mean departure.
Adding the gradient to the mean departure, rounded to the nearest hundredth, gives 0.25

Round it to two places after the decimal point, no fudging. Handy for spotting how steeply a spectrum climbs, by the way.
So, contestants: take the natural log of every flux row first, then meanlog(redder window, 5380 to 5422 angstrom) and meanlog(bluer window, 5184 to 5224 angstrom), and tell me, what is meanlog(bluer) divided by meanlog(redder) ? 0.98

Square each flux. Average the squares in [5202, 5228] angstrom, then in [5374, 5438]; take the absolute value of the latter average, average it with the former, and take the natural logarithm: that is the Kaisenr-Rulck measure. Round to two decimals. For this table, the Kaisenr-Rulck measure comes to 2.92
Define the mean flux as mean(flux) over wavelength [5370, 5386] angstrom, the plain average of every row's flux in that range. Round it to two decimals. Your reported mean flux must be 4.46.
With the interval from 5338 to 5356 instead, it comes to 4.45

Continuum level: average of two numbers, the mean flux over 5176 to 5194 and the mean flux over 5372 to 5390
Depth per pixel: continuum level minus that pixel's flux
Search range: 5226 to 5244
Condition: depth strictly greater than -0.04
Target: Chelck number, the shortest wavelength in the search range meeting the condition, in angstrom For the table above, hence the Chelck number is 5227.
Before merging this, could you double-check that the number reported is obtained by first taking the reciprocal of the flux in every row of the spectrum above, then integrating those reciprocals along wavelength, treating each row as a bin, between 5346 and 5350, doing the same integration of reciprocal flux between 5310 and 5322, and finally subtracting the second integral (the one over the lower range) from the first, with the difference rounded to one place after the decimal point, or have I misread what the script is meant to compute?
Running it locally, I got -1.6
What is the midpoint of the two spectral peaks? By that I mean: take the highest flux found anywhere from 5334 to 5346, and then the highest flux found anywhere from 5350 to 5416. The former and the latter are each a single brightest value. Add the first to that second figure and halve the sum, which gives 4.53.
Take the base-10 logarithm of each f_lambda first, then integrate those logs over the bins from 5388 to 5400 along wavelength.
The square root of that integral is 2.80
